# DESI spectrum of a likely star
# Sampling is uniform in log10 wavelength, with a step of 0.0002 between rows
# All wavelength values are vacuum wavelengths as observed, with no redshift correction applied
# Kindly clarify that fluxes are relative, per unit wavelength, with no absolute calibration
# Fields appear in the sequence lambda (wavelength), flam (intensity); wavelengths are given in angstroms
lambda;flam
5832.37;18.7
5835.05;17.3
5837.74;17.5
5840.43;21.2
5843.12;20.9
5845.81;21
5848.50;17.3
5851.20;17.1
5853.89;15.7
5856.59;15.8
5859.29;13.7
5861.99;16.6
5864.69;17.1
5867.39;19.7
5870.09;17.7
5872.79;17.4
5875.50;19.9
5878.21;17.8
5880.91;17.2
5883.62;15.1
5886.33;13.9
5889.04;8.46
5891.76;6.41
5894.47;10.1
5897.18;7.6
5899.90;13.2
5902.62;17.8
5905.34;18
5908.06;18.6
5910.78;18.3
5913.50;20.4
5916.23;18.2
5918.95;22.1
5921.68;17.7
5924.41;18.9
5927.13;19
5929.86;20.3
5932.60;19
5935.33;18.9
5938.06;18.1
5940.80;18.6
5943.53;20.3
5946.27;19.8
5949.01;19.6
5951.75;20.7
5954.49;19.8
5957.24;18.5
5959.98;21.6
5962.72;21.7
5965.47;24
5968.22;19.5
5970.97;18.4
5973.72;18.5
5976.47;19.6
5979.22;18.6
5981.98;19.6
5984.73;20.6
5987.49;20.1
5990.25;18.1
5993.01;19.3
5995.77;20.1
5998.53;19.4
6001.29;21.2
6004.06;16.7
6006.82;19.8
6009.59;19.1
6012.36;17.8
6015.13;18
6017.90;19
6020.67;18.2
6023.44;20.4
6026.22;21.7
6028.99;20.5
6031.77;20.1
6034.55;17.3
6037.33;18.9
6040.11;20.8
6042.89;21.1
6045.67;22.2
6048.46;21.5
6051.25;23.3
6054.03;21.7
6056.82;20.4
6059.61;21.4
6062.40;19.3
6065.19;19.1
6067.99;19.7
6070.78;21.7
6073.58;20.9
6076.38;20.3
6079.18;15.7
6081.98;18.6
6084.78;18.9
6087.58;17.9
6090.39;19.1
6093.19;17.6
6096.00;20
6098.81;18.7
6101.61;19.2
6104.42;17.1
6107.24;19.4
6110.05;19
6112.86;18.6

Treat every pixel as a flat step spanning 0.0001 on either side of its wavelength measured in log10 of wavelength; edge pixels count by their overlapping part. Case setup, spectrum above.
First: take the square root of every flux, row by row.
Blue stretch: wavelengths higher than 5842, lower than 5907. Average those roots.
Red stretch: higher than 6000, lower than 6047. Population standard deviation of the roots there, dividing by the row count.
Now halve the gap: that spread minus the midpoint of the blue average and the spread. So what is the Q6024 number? -1.87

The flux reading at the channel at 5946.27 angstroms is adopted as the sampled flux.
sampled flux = 19.8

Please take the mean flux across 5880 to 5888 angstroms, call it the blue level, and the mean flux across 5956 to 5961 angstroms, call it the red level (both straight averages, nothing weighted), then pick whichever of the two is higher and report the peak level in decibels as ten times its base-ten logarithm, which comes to 13.0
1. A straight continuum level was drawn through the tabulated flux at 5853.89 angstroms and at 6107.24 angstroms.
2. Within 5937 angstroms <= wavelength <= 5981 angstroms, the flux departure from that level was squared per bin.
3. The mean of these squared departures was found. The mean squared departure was 9.1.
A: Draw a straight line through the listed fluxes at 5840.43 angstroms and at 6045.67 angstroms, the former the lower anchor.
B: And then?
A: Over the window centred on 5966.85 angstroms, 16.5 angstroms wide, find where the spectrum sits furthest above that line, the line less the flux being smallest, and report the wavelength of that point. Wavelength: 5965.47 angstroms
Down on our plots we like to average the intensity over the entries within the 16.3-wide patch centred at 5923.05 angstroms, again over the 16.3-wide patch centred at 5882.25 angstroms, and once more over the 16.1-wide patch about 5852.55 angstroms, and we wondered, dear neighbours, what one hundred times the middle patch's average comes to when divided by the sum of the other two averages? 42.6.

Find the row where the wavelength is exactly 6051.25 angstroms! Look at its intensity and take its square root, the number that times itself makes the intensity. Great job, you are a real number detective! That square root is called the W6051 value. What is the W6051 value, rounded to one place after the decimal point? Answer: 4.8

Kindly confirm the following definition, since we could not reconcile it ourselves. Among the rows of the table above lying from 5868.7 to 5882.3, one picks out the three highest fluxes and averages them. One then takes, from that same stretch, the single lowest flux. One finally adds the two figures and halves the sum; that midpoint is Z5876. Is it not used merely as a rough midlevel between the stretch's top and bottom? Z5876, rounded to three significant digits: 17.8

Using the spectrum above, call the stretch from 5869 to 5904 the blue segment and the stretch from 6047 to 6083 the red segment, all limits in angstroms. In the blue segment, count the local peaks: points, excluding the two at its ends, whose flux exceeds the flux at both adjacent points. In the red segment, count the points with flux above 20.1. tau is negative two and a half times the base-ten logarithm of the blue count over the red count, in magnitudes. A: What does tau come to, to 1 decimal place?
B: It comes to 1.5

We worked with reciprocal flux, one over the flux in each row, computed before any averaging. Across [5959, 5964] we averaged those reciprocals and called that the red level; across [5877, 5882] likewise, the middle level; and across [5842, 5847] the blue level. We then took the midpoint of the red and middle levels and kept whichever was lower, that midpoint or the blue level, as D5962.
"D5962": 0.0477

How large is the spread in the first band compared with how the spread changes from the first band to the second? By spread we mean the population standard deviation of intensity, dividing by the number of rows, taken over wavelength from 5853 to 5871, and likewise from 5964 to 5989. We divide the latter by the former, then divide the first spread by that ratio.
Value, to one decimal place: 1.8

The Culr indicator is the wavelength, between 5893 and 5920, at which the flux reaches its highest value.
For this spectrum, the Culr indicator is 5918.95 angstroms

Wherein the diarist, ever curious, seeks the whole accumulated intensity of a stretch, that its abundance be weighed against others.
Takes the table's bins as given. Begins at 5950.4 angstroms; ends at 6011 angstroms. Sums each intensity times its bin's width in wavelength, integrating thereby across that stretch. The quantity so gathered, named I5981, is 1198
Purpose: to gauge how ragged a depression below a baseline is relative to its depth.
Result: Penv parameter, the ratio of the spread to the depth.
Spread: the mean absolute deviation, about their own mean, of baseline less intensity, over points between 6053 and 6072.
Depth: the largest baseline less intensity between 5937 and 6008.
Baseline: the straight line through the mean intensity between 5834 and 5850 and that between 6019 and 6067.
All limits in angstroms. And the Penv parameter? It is 0.28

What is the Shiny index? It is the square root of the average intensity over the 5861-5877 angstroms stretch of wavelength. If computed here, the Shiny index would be 4.25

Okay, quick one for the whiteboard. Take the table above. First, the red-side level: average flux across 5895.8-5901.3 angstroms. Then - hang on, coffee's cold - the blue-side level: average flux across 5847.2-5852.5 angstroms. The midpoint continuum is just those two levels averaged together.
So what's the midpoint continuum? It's 13.8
